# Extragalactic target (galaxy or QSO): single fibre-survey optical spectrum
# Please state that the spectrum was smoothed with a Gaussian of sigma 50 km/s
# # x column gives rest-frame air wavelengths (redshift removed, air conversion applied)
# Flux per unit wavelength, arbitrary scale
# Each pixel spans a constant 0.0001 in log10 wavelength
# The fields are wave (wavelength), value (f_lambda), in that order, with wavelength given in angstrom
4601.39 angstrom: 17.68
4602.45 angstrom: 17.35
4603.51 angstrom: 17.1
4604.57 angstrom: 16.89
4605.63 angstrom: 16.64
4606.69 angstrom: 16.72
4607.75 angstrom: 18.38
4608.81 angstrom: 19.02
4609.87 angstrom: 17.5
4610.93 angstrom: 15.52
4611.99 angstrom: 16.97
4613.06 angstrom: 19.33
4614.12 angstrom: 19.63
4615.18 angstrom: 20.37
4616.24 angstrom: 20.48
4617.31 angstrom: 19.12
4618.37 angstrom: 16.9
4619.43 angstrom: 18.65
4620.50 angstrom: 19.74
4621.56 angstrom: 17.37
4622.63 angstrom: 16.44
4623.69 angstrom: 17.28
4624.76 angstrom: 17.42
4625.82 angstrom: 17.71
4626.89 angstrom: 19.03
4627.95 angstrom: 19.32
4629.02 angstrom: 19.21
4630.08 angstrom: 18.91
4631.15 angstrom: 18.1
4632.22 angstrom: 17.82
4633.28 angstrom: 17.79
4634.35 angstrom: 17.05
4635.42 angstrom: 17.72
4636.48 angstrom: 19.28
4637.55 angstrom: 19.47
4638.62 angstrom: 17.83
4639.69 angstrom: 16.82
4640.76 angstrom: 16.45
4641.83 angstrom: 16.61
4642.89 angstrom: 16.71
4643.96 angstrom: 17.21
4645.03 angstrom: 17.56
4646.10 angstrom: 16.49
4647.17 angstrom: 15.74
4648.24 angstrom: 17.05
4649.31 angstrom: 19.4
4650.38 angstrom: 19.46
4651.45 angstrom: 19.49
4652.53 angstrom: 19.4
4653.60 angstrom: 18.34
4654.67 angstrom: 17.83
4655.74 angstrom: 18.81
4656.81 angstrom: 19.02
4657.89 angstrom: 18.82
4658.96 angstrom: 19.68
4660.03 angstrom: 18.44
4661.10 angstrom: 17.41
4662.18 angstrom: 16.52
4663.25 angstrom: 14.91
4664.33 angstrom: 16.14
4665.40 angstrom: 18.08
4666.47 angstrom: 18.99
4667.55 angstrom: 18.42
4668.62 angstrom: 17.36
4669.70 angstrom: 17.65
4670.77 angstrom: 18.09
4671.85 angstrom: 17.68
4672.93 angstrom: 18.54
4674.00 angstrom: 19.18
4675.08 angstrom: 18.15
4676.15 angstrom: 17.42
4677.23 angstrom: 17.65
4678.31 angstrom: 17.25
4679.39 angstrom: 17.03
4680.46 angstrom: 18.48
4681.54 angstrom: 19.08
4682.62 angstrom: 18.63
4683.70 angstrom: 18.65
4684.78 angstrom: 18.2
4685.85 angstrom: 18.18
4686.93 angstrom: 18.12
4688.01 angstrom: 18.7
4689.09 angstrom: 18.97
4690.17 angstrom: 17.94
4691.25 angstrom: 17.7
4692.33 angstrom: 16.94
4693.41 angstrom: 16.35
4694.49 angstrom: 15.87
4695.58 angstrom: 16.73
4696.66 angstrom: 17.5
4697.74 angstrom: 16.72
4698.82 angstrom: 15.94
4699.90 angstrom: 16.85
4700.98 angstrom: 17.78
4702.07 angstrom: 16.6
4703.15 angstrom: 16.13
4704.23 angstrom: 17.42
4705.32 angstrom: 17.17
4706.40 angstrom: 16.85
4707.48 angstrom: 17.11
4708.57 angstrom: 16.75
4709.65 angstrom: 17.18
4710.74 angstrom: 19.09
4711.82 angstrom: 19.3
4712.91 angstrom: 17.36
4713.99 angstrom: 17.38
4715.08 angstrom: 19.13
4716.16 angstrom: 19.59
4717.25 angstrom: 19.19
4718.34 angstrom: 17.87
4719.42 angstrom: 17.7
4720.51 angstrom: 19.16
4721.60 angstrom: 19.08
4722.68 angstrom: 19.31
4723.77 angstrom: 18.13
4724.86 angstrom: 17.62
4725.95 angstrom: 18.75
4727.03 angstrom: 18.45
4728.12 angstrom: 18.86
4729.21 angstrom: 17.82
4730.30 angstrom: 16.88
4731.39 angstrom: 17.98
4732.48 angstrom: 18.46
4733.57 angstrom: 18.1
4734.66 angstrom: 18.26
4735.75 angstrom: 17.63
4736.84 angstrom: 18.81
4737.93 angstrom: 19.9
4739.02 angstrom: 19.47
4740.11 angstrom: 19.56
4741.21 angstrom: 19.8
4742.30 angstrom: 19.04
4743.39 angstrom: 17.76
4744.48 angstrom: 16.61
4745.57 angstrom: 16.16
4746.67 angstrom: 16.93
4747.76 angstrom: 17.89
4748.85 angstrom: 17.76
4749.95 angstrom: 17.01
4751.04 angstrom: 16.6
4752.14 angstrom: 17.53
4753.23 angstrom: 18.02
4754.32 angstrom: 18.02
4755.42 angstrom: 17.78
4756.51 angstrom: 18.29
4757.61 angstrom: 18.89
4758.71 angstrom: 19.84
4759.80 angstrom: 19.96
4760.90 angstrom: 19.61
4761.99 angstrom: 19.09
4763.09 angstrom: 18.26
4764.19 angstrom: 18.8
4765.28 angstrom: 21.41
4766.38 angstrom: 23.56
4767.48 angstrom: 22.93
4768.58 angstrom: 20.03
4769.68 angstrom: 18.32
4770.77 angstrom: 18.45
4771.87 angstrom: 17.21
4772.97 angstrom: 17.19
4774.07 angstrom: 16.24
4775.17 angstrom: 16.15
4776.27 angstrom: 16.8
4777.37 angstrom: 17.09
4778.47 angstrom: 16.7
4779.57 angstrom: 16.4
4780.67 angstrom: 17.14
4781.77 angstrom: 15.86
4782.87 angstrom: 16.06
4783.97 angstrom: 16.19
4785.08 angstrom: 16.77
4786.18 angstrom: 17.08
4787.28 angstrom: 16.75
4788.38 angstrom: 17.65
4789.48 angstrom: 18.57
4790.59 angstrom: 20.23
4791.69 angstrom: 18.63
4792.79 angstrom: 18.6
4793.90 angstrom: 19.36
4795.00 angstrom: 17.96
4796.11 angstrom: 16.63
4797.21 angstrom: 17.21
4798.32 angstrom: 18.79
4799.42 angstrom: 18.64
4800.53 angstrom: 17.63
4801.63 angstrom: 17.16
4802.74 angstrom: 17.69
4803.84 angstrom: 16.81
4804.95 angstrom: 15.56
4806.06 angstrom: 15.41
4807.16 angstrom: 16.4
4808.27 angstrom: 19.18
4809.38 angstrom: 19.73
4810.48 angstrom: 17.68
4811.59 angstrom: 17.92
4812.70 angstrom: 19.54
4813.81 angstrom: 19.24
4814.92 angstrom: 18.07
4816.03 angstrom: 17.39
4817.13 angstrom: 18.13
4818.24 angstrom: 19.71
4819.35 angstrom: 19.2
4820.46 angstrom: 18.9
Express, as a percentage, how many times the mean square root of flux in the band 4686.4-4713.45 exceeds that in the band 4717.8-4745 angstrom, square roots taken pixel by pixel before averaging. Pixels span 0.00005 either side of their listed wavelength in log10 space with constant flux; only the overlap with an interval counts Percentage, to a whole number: 97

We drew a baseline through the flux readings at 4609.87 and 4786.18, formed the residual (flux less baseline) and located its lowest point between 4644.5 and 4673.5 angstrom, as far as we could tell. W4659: 4663.25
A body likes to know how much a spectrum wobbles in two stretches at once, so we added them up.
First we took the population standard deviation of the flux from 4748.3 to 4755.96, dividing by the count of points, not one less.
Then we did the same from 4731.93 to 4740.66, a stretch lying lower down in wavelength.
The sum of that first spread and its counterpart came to 1.2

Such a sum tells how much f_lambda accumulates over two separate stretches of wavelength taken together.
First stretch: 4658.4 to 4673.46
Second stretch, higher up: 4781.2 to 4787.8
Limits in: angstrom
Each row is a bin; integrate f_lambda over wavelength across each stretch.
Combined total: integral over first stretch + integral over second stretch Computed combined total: 375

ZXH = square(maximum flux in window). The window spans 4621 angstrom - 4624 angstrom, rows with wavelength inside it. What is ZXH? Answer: 302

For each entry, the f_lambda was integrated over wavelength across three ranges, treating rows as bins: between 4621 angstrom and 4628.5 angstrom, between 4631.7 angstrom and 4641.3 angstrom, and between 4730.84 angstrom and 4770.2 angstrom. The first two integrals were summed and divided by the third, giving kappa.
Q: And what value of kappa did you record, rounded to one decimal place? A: 0.4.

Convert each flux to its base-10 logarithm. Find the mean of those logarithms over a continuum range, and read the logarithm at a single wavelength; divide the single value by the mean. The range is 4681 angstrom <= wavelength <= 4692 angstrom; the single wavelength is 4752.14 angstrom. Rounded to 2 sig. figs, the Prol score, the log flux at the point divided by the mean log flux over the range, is 0.98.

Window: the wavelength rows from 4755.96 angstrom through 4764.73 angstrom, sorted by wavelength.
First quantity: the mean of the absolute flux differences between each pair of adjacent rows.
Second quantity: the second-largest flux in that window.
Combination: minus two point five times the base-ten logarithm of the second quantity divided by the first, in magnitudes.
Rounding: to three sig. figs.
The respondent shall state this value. -3.88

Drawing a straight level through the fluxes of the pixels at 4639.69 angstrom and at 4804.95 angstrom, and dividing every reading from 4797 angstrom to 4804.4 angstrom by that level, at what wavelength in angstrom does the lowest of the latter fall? 4803.84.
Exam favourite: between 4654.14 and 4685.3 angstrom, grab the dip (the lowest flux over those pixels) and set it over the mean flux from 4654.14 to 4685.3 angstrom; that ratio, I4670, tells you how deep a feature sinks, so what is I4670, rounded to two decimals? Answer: 0.83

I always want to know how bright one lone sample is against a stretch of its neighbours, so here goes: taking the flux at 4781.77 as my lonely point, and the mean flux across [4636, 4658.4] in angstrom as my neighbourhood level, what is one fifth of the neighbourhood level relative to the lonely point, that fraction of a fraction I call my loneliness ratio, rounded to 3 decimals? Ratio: 0.227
